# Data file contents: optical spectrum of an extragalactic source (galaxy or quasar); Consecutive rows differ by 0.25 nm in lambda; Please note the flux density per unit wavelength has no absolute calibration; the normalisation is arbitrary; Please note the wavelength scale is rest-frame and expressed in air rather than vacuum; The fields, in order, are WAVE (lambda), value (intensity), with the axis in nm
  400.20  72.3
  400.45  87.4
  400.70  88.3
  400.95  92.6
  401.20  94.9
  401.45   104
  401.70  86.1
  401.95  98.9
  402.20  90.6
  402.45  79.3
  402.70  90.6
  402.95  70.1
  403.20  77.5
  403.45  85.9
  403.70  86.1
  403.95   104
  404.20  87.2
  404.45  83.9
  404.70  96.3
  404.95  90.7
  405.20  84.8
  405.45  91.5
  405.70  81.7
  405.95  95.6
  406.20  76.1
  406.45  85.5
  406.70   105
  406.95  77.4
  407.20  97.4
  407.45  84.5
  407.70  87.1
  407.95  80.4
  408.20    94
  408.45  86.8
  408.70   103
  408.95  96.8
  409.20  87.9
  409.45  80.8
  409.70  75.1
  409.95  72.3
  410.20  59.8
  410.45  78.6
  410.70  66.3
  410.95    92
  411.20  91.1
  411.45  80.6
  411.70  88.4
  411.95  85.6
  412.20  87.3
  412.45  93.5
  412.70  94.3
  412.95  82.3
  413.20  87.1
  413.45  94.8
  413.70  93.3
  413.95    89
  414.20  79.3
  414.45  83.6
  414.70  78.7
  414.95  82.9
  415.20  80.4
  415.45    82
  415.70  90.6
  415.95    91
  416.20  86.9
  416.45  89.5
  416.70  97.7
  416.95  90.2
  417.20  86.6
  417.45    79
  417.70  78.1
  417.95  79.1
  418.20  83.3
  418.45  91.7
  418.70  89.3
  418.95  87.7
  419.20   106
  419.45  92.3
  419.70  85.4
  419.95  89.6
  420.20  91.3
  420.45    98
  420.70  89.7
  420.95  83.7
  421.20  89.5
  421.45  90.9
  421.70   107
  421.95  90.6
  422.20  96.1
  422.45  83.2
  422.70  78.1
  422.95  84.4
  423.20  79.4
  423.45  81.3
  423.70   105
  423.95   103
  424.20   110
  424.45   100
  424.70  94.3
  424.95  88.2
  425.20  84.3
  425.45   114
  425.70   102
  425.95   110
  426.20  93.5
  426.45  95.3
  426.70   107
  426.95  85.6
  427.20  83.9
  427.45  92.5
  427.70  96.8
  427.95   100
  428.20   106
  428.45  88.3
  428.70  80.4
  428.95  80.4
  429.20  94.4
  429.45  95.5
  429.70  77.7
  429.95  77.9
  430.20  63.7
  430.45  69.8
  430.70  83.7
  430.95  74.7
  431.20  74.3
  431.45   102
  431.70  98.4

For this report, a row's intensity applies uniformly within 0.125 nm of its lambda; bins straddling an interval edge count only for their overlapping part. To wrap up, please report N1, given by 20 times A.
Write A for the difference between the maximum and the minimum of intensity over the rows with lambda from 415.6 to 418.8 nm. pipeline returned 392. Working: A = 20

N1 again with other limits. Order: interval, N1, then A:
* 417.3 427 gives 718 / 36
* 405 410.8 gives 904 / 45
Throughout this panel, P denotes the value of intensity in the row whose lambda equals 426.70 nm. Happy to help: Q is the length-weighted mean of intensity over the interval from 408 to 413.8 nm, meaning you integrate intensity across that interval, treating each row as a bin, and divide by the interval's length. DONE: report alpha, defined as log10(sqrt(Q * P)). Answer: 1.98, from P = 107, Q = 86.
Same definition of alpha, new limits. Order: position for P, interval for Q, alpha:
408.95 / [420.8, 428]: 1.98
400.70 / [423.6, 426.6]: 1.97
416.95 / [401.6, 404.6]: 1.95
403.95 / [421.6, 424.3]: 1.99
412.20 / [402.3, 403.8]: 1.93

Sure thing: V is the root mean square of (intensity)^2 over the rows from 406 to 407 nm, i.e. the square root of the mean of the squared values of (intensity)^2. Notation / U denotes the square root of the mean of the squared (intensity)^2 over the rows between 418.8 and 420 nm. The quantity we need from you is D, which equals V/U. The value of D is 0.90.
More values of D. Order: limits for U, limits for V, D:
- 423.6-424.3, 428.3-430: 0.65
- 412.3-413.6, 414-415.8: 0.83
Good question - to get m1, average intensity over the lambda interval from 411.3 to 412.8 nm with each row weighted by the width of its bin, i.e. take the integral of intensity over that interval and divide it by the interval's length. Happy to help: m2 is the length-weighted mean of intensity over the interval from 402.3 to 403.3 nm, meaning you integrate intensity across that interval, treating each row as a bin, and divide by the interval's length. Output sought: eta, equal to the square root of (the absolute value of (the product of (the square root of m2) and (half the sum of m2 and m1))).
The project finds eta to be 27.4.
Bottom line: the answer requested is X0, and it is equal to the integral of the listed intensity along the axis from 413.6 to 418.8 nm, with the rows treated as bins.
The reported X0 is 446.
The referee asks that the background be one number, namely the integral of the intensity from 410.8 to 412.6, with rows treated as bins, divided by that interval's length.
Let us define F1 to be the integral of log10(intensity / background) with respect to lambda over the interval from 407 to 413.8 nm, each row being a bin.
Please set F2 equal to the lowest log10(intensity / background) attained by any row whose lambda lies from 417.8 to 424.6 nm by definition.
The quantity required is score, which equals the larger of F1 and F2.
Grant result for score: -0.05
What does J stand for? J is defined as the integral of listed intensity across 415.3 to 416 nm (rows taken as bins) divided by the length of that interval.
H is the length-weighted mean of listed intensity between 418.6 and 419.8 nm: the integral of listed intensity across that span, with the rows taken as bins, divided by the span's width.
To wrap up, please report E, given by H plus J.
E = 180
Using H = 92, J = 87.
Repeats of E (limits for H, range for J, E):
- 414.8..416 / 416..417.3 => 175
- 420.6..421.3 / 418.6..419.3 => 182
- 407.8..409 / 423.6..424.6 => 196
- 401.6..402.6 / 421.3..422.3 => 185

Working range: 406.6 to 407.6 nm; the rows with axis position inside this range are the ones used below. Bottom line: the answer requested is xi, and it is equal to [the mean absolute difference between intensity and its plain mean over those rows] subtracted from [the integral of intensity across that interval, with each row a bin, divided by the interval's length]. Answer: 81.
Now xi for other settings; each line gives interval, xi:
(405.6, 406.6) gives 79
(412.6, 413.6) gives 85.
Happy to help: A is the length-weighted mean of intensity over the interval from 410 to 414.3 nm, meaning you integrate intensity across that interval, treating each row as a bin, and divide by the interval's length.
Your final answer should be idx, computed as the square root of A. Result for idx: 9.2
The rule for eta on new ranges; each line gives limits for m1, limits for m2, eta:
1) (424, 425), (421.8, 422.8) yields 29.6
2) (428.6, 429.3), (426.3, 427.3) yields 29.3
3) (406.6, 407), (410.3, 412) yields 28.3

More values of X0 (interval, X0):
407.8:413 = 440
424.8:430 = 485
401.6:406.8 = 457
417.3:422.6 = 474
